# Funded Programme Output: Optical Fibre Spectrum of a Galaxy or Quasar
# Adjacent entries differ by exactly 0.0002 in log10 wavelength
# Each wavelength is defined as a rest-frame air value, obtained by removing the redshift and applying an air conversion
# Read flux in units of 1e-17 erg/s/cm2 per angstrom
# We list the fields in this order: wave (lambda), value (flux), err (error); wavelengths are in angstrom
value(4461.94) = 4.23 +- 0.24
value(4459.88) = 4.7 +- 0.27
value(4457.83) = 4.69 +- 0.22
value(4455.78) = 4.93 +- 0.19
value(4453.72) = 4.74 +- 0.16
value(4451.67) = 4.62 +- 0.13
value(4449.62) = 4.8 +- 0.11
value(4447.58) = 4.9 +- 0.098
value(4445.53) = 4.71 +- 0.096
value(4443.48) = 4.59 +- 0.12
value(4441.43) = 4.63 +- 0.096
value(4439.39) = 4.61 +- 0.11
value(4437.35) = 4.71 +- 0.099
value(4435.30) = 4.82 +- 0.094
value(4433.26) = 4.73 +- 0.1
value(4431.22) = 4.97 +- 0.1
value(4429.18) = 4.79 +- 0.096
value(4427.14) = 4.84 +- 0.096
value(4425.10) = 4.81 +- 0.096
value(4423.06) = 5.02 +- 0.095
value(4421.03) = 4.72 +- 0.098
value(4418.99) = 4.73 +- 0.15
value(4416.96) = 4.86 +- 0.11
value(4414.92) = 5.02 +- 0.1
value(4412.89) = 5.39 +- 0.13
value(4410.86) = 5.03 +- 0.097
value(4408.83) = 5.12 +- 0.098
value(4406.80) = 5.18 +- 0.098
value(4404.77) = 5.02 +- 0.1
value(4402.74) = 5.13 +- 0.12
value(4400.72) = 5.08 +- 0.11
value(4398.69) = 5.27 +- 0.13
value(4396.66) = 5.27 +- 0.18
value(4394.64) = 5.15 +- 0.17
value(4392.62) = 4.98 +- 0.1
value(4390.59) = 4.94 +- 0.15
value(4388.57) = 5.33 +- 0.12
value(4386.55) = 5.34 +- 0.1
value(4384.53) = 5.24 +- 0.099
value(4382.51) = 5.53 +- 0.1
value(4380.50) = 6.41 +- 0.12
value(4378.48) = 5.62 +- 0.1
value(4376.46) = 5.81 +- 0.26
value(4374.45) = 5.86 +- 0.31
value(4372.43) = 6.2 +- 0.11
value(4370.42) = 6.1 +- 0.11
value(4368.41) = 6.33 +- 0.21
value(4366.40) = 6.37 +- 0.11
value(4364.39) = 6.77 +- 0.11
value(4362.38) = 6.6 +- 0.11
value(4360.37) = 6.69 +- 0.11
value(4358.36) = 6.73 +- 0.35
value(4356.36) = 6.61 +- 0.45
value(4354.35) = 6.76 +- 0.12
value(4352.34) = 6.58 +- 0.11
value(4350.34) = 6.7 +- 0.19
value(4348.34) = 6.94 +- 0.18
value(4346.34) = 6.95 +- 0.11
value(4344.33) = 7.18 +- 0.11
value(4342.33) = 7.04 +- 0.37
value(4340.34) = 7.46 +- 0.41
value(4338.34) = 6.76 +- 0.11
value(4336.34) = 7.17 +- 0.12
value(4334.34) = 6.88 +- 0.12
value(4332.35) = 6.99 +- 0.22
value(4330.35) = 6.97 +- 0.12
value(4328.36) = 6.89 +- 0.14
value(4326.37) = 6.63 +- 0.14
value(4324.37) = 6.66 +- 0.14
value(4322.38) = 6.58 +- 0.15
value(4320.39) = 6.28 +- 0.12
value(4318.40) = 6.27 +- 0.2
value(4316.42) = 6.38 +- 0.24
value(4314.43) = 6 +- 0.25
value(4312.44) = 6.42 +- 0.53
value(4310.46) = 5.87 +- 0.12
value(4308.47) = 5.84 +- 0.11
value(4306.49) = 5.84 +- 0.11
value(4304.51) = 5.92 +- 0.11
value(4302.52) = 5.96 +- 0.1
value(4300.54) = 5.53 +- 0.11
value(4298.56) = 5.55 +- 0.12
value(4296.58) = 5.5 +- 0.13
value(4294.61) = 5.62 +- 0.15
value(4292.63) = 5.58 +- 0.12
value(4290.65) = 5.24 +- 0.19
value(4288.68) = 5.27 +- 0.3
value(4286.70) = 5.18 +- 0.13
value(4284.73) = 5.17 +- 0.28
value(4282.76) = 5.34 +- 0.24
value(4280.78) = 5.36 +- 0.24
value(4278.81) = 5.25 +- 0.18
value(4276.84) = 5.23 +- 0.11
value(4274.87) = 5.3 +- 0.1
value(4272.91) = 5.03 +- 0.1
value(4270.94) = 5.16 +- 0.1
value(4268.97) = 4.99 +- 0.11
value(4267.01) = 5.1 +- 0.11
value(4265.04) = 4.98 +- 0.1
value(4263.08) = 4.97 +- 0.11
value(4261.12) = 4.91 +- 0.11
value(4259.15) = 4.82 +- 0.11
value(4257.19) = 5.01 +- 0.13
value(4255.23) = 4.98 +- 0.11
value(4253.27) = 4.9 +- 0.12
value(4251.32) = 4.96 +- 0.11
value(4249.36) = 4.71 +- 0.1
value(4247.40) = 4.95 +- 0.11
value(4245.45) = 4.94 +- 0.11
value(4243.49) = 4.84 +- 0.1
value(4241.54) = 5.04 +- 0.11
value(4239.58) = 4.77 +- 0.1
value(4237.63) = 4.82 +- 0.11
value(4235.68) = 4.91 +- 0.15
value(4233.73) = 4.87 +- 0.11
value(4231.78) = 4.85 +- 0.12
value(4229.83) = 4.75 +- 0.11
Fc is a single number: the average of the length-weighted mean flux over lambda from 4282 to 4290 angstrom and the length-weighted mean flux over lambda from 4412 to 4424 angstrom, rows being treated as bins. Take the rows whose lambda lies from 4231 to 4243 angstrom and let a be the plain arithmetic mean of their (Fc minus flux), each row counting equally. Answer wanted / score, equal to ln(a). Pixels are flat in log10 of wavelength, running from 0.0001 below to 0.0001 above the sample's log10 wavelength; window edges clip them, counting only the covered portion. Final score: -1.51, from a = 0.220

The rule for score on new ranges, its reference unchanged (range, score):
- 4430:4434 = -1.40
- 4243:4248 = -1.68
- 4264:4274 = -3.10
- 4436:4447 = -0.81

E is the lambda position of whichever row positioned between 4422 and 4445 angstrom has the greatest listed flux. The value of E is 4423.06 angstrom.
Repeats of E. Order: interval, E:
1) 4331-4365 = 4340.34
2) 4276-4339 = 4336.34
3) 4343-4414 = 4344.33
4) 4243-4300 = 4294.61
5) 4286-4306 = 4302.52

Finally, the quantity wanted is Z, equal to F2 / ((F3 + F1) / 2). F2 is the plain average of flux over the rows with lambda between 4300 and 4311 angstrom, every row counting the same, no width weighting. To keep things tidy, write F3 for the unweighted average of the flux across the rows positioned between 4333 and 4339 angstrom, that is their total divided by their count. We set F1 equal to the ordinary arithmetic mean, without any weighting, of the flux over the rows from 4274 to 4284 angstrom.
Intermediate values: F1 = 5.30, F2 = 5.8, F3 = 6.9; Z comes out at 1.0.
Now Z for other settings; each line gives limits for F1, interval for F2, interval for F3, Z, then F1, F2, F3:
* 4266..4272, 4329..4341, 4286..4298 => 1.3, 5.08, 7.0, 5.4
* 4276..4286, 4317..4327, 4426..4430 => 1.3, 5.27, 6.5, 4.8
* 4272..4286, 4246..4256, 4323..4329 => 0.8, 5.24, 4.9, 6.7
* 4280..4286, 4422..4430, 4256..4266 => 1.0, 5.29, 4.9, 4.9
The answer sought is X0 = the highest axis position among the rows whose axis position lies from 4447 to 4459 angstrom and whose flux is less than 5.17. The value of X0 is 4457.83 angstrom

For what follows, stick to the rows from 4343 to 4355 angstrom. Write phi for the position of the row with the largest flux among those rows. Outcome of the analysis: 4344.33 angstrom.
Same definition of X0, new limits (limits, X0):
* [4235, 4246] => 4245.45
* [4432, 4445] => 4443.48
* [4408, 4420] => 4418.99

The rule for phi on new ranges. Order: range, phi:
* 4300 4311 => 4302.52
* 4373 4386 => 4380.50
